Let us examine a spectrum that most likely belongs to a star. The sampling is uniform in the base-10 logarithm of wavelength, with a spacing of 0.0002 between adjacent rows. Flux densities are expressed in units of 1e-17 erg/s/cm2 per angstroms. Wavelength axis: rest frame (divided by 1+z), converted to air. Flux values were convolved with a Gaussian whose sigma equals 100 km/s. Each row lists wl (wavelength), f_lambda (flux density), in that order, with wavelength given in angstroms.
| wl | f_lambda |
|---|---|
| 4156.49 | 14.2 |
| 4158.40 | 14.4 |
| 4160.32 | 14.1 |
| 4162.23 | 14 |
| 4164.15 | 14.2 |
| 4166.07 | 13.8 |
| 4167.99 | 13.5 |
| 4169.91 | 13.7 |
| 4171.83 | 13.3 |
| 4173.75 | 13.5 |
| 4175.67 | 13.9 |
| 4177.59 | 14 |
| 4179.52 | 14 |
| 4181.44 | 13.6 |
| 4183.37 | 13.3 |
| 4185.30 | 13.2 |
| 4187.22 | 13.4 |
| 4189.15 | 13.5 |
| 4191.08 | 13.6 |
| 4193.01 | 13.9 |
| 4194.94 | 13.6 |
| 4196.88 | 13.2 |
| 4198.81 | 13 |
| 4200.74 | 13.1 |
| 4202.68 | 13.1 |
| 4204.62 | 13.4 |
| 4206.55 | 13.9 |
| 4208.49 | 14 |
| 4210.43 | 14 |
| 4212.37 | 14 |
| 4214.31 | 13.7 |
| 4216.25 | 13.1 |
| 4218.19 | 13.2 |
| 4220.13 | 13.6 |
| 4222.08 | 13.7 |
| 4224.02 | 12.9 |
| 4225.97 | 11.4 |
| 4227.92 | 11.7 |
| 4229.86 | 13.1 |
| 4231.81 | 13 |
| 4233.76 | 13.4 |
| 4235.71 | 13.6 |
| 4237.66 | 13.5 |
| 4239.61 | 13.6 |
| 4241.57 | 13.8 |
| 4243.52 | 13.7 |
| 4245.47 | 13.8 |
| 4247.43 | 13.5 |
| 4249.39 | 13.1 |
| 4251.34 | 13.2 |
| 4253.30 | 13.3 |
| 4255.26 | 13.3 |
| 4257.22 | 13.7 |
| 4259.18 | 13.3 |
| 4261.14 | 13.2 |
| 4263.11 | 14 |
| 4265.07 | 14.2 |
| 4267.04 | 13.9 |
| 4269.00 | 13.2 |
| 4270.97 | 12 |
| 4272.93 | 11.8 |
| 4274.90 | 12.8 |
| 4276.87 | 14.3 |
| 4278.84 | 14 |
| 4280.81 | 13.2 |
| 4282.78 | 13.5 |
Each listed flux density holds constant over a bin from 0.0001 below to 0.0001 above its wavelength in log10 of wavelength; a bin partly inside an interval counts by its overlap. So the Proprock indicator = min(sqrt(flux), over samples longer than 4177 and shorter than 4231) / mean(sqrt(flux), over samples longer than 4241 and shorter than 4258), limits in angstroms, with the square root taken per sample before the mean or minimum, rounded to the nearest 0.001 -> 0.919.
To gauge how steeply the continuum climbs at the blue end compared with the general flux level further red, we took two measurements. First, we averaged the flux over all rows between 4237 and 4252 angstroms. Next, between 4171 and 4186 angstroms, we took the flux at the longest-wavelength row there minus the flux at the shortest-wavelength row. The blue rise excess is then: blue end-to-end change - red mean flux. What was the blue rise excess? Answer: -13.6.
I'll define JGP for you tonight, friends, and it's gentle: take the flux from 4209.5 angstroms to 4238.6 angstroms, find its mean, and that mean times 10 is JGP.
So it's 131.9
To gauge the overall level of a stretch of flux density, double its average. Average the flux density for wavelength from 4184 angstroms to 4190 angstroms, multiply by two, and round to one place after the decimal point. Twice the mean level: 26.7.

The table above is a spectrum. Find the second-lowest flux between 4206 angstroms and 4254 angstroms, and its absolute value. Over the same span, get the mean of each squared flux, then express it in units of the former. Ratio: 15.3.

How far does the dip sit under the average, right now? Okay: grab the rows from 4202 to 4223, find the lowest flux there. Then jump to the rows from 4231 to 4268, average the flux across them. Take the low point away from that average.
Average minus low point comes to 0.4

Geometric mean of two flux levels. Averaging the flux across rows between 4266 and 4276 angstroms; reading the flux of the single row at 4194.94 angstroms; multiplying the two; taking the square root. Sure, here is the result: 13.2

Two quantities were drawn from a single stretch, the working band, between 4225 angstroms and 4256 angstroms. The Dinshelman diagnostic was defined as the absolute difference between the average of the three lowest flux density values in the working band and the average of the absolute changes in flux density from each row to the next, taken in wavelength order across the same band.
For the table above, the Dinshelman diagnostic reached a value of 11.8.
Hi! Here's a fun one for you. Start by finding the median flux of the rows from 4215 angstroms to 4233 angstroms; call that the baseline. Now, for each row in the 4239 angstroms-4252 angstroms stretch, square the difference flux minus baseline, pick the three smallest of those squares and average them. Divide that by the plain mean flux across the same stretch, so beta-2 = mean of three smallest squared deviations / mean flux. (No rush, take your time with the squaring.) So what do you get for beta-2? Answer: 0.0042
